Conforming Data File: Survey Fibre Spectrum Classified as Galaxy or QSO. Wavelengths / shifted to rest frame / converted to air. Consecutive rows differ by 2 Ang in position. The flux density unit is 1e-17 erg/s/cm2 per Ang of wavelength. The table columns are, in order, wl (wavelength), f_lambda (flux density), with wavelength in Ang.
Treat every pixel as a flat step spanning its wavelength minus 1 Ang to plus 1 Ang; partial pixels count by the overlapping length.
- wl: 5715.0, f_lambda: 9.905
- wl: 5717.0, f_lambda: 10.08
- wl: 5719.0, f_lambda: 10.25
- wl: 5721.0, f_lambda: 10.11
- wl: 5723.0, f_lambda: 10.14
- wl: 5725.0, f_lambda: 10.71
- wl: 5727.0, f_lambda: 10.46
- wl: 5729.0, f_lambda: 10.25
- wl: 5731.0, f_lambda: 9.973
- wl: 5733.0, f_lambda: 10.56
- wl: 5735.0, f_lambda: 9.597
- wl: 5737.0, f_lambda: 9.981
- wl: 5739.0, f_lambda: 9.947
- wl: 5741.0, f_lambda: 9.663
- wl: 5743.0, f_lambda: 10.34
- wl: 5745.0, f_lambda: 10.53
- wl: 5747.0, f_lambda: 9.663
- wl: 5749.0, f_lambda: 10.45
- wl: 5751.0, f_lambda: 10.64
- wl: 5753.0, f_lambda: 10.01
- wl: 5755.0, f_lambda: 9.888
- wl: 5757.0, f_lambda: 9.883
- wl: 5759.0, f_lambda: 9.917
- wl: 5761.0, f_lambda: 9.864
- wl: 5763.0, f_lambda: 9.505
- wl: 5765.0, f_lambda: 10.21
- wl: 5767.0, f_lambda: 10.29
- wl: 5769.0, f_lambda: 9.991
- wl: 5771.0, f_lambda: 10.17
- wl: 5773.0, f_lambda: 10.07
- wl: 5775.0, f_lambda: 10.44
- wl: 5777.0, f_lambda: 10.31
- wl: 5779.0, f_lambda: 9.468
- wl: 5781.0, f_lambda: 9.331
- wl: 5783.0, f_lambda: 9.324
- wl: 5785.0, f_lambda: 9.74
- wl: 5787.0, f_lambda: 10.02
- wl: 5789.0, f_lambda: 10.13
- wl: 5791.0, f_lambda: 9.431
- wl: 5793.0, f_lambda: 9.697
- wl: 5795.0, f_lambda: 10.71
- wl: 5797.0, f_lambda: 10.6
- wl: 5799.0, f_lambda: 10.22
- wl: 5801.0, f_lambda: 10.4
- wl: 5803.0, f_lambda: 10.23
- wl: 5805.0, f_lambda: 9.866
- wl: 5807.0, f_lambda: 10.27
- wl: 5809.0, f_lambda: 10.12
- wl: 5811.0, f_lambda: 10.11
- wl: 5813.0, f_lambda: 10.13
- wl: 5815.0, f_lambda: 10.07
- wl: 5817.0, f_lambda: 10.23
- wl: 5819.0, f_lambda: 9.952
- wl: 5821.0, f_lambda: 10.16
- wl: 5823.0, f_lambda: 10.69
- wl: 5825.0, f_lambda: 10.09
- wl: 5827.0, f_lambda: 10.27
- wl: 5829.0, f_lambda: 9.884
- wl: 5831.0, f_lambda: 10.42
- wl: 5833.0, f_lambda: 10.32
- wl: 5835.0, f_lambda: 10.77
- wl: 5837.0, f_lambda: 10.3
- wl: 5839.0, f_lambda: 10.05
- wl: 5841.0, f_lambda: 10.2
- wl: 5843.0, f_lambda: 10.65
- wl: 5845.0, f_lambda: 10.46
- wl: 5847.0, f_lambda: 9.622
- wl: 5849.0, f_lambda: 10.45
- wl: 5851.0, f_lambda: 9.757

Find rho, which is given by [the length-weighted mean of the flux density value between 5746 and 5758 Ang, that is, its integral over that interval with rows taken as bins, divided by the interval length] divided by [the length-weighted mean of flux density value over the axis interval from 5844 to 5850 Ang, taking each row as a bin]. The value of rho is 0.99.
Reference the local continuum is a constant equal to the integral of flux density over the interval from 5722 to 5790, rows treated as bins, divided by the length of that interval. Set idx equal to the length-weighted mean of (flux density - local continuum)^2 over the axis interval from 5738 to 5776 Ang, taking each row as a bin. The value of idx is 0.095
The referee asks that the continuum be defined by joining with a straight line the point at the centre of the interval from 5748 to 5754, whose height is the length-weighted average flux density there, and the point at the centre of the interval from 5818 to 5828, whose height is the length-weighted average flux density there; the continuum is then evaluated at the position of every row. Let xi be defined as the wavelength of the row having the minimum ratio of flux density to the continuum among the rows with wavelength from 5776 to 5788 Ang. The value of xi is 5783.0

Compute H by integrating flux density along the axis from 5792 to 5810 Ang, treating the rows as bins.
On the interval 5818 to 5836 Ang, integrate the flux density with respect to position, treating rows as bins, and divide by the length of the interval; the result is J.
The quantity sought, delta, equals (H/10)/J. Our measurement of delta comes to 1.79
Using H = 184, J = 10.3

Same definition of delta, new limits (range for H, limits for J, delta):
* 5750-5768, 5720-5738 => 1.77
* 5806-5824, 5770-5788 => 1.86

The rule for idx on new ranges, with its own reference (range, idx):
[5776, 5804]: 0.212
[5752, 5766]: 0.059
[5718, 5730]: 0.120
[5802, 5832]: 0.056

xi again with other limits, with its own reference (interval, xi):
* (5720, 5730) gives 5721.0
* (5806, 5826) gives 5819.0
